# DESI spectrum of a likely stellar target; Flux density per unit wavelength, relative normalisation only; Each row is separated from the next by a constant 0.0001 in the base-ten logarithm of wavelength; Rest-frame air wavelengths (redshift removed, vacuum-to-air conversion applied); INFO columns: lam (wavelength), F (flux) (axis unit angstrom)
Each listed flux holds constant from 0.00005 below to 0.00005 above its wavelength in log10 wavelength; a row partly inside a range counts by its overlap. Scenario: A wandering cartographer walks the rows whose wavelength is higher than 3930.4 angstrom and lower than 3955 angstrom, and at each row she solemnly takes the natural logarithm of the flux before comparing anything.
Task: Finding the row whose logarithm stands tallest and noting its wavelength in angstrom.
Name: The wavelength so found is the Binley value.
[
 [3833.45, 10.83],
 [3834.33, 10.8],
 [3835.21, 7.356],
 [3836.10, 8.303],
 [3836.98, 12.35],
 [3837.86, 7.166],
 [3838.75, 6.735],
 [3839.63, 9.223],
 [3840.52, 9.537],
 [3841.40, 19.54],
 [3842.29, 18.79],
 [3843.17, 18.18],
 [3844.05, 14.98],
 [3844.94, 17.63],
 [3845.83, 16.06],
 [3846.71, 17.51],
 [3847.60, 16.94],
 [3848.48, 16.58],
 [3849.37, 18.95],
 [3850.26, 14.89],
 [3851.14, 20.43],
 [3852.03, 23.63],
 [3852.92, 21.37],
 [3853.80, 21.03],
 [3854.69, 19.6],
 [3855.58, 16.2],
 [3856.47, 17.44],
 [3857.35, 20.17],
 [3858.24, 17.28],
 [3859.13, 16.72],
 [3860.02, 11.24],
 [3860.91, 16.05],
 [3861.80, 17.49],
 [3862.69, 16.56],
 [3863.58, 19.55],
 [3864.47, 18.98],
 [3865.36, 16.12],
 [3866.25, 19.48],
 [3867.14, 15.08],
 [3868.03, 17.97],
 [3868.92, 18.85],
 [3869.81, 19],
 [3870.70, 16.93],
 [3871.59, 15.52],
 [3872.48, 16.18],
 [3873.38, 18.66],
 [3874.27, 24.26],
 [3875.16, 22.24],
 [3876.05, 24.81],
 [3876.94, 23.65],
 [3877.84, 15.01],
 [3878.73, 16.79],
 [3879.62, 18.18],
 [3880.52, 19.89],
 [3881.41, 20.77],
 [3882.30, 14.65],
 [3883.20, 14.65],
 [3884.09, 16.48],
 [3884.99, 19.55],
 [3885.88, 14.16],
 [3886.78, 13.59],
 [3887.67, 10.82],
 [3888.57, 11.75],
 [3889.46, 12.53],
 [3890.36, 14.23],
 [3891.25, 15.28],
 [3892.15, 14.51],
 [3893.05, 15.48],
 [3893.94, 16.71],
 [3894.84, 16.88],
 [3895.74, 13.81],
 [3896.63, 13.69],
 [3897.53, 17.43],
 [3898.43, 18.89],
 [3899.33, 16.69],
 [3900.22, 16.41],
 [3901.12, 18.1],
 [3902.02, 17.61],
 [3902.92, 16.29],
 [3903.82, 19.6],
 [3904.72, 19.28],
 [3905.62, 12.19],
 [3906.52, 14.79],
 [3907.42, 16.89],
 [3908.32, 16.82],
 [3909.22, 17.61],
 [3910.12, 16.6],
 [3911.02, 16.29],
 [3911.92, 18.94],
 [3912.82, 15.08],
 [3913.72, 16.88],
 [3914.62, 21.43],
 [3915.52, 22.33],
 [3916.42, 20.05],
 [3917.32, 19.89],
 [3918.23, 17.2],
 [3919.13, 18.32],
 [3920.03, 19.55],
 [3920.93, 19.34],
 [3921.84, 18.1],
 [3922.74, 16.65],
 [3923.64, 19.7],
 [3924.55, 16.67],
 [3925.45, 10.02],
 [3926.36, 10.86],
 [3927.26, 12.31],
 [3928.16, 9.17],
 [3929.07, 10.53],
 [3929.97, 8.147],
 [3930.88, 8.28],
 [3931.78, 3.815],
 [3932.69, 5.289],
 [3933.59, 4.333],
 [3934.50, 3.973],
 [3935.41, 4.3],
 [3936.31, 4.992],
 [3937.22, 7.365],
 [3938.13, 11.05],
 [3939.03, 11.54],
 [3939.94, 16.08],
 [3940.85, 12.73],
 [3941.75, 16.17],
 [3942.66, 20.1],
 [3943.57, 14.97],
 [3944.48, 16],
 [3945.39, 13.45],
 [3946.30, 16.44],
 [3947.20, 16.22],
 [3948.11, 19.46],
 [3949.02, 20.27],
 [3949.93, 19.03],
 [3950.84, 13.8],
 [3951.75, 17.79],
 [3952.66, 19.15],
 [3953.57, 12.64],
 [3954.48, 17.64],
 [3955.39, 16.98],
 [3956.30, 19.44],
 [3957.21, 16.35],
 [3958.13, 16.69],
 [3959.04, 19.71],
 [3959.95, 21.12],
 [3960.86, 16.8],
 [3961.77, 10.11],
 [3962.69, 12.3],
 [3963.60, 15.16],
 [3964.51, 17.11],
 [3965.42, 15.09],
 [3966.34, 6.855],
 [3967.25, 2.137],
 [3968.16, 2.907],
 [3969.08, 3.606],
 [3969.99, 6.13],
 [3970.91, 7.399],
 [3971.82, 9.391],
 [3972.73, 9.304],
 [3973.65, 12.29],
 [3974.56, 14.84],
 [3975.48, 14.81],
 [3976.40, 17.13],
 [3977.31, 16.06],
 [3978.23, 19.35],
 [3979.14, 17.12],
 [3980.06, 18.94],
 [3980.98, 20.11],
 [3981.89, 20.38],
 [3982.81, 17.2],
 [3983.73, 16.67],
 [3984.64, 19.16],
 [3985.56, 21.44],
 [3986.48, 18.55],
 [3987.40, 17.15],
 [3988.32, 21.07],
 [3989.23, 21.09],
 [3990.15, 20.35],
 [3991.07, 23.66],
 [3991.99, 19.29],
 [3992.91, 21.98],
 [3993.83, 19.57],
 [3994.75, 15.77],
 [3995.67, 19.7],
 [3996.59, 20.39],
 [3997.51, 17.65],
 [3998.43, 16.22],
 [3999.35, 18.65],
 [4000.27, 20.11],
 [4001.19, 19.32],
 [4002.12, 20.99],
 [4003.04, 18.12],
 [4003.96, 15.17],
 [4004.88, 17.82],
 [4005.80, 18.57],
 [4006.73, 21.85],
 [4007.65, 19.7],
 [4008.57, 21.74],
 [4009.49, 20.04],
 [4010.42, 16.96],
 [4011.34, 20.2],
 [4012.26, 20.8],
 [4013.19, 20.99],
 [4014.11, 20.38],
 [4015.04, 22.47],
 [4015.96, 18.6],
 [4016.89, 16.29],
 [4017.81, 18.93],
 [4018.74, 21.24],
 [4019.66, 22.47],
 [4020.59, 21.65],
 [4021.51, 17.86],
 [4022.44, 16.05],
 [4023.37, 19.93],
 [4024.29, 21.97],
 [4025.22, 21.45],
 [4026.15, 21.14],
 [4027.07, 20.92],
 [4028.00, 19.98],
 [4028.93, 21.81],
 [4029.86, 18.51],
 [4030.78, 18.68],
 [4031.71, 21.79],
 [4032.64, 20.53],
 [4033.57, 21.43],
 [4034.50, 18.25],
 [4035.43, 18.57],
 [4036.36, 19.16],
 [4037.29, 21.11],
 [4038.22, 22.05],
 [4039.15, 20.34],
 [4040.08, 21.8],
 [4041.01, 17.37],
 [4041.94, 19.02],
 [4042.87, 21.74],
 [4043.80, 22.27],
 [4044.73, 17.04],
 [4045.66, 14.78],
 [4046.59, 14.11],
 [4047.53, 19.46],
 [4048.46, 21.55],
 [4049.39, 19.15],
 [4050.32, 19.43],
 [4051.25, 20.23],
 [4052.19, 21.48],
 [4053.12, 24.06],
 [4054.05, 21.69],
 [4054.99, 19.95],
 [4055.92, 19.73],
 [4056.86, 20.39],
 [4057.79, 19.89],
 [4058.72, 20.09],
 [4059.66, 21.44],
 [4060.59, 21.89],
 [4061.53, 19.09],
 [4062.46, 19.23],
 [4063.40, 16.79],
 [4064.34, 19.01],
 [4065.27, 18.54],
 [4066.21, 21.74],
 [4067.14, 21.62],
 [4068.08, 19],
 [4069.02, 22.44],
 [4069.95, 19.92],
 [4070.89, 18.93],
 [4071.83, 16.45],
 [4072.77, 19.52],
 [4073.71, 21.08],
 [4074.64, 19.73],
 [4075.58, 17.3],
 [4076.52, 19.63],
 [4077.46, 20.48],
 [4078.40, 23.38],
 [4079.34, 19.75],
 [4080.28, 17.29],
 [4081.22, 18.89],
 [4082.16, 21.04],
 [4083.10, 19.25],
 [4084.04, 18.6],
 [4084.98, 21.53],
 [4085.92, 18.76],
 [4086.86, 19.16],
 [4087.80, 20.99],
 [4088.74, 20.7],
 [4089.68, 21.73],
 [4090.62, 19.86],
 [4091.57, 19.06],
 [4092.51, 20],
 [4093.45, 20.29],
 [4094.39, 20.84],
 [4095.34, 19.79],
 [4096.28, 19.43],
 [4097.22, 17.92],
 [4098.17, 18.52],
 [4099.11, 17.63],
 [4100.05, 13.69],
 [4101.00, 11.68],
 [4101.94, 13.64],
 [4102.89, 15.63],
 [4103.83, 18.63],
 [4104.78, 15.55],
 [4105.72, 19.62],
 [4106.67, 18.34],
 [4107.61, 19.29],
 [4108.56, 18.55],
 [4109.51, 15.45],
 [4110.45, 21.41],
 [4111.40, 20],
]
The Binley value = 3949.02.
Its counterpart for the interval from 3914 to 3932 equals 3915.52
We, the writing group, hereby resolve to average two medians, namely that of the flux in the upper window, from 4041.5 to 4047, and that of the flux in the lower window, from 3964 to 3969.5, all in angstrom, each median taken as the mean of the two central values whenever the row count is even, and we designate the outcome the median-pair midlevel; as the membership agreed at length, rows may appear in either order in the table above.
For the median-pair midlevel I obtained 11.6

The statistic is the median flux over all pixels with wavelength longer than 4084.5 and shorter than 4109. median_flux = 19.1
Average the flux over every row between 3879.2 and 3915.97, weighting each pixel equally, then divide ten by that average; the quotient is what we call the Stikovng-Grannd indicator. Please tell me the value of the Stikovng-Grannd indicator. 0.61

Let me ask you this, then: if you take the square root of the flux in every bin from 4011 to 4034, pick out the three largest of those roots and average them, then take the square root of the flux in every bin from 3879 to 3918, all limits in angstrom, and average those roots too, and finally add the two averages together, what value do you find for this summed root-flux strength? 8.78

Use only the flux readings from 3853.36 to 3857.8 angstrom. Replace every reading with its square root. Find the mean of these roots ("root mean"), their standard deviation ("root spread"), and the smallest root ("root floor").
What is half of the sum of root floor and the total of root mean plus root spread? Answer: 4.3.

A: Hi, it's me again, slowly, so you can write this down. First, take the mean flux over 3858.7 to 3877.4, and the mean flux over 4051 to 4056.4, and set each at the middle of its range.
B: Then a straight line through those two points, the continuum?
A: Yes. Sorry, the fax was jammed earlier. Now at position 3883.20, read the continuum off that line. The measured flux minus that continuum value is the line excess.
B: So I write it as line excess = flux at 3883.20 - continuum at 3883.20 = -3.9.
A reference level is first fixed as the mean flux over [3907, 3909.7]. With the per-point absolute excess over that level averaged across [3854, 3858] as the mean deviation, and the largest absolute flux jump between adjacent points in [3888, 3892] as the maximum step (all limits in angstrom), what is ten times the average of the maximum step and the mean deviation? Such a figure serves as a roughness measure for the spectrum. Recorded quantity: 17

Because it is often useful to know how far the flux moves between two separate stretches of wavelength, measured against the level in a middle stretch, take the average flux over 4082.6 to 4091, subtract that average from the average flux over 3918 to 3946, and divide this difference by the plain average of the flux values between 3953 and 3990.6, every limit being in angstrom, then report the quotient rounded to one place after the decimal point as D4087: -0.5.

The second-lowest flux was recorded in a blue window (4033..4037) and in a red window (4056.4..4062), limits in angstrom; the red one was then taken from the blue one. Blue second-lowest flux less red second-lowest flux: -1.3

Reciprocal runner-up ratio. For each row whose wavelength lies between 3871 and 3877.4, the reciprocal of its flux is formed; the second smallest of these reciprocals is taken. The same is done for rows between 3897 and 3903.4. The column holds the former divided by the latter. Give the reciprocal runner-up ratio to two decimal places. 0.75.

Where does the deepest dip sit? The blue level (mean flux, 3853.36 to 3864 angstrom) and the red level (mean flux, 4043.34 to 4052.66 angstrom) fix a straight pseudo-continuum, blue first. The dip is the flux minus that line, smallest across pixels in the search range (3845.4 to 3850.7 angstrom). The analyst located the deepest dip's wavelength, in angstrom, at 3850.26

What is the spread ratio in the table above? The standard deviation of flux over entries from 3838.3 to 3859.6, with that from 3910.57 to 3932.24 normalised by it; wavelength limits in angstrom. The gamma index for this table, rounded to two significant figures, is 1.3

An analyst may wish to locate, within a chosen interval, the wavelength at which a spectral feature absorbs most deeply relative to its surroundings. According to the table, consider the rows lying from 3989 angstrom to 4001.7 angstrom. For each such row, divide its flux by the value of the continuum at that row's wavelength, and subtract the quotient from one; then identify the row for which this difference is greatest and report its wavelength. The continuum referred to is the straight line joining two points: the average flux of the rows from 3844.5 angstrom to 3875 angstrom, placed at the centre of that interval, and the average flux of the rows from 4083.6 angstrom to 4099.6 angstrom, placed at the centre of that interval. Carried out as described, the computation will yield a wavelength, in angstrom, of 3994.75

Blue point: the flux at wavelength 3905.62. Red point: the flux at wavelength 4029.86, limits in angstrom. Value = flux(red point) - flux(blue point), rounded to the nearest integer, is 6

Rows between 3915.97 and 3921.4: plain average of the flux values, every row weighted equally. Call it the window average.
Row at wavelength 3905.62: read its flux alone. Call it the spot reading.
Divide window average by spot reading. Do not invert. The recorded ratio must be 1.6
